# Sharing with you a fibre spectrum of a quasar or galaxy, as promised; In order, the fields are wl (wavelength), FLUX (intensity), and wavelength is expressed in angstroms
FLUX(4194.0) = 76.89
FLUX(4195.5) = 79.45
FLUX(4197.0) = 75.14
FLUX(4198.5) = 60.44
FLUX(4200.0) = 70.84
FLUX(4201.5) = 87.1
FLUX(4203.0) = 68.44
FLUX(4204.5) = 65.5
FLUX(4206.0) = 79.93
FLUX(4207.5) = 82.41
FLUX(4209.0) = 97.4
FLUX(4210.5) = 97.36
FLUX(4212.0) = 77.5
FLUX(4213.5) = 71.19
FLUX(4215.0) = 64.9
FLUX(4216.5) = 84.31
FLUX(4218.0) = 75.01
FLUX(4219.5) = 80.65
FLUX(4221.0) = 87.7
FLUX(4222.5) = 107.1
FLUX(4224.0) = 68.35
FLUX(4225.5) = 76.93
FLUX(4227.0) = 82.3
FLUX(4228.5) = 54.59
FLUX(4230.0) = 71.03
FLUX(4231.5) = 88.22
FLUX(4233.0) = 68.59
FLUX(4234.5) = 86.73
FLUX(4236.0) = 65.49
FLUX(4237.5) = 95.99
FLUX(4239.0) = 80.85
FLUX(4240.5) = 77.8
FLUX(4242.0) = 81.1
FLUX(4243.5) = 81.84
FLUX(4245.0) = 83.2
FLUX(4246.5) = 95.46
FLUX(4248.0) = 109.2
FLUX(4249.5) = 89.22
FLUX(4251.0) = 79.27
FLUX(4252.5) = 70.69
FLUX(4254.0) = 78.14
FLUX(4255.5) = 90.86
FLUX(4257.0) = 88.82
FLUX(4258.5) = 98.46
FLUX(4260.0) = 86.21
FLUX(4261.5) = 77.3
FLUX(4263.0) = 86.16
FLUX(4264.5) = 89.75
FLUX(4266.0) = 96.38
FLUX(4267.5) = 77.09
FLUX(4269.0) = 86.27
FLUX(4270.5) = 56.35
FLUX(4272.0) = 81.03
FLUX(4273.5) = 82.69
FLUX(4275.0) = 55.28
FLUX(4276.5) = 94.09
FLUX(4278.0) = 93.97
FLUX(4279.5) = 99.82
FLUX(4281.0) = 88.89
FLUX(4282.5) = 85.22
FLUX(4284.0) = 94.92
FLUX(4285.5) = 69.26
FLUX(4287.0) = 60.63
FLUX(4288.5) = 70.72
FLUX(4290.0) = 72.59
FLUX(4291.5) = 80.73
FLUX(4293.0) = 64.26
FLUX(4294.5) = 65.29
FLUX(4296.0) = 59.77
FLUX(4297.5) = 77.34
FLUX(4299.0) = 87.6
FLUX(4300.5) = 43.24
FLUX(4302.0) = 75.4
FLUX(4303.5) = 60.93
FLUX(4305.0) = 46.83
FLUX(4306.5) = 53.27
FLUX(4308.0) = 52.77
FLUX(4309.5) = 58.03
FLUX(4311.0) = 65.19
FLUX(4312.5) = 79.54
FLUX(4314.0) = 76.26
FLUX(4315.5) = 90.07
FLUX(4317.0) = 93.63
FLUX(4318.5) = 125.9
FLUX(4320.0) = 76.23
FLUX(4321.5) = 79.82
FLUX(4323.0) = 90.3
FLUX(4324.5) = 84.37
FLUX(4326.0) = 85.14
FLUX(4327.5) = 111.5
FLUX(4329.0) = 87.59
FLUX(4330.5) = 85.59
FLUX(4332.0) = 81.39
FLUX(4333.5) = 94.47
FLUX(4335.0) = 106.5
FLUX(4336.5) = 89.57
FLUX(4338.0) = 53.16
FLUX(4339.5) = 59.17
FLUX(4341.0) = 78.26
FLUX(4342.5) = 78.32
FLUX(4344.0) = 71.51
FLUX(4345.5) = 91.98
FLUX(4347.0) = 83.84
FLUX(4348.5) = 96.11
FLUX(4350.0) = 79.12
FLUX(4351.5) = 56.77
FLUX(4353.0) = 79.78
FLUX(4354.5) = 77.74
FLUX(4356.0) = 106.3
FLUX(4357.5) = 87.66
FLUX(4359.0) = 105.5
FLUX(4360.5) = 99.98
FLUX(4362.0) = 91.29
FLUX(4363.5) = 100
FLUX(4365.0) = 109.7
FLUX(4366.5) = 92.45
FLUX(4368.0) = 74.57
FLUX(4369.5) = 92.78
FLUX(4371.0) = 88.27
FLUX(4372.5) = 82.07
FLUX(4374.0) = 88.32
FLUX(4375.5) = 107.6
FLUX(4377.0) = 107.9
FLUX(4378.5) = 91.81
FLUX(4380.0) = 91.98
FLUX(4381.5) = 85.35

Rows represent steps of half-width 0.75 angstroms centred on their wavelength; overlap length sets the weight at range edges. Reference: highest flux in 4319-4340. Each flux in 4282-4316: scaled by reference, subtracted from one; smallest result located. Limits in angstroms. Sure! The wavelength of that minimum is 4284.0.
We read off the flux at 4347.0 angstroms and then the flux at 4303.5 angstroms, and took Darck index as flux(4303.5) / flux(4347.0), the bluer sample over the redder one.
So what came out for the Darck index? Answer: 0.73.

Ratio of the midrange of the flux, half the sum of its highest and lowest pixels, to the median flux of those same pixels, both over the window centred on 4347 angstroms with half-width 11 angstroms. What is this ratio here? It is 1.01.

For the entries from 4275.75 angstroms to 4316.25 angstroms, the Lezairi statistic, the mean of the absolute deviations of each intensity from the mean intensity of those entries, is 13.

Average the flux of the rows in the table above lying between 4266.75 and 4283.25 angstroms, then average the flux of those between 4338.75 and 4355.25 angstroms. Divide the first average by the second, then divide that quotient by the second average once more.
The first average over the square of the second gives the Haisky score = 0.014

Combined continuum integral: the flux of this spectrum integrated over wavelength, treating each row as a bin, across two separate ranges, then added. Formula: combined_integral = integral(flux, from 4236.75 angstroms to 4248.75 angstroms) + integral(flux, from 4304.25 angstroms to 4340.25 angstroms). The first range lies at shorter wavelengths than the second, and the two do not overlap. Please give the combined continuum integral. 3948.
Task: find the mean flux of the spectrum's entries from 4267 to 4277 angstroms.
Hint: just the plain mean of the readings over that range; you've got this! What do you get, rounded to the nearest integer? 76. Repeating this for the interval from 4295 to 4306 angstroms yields 64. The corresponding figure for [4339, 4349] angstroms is 80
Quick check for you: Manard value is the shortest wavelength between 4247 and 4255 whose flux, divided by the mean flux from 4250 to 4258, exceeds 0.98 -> 4248.0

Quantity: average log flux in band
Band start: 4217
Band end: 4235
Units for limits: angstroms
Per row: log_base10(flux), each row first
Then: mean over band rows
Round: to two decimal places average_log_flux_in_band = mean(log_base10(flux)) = 1.89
